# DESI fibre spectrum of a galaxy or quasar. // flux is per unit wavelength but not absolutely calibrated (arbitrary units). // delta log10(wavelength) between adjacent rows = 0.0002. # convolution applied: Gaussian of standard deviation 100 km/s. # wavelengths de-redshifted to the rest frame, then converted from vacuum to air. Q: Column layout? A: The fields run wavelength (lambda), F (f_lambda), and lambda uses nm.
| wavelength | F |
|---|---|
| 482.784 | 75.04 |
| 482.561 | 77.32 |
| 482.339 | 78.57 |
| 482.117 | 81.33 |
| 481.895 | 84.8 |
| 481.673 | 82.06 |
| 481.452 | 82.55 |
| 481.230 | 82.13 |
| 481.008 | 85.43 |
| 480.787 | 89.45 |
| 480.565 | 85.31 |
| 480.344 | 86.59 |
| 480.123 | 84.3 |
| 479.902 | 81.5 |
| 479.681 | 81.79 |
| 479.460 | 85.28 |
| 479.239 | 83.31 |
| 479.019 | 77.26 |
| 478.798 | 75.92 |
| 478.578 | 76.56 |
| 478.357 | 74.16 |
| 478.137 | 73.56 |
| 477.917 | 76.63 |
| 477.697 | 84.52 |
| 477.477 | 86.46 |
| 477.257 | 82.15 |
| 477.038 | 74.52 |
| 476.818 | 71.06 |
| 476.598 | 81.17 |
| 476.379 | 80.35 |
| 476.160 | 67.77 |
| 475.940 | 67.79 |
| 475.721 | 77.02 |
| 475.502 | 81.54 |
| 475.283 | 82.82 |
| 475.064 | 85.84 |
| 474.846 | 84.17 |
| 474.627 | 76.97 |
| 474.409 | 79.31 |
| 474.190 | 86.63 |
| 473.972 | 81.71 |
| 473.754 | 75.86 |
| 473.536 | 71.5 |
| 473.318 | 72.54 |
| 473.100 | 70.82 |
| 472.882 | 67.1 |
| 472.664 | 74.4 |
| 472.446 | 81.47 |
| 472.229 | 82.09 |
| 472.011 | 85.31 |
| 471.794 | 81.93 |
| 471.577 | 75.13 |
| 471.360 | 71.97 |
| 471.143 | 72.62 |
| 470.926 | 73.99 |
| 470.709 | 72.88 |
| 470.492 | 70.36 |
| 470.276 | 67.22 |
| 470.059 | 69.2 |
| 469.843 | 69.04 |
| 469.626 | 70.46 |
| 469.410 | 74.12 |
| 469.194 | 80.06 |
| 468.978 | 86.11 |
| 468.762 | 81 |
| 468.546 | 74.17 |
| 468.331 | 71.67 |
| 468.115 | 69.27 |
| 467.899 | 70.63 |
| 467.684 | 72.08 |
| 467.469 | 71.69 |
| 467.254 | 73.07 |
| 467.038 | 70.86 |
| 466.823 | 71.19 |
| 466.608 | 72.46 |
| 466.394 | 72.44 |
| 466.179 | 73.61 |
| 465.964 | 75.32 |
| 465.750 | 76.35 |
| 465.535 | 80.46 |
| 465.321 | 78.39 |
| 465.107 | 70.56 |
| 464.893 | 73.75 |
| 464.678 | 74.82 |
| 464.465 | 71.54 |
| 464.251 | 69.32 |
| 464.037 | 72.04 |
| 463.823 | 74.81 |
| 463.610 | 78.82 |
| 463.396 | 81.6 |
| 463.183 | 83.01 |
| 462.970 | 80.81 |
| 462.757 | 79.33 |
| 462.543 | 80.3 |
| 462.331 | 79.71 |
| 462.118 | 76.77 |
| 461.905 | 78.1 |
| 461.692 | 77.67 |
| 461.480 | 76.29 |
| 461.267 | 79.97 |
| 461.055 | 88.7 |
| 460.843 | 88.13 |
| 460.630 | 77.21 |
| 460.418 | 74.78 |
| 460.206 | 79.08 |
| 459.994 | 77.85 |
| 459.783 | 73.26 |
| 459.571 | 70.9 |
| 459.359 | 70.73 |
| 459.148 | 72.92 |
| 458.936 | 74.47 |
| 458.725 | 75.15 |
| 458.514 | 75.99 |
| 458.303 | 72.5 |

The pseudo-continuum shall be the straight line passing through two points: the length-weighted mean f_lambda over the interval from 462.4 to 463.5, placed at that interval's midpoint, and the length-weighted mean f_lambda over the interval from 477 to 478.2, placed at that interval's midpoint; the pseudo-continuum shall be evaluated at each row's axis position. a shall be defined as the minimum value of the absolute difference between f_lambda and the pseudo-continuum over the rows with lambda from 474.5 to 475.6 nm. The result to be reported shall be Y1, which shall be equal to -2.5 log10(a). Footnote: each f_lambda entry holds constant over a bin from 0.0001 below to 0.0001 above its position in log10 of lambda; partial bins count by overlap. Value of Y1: -0.20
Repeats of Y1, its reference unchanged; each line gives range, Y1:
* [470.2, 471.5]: -2.05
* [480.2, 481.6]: -0.80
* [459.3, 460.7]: -0.80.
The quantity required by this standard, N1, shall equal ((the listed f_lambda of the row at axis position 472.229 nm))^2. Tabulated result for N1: 6739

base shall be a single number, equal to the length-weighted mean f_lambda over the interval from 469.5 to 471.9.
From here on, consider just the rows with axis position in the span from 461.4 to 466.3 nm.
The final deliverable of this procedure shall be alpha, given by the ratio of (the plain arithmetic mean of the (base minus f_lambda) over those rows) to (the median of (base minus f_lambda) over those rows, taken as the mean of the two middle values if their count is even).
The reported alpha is 0.98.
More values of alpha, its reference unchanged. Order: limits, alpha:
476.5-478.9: 1.31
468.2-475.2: 1.93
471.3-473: 0.86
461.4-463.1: 0.99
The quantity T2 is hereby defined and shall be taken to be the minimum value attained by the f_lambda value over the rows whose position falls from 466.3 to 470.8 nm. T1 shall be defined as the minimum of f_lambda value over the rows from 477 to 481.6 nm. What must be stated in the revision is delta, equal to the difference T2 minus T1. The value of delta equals -6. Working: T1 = 73.56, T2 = 67.22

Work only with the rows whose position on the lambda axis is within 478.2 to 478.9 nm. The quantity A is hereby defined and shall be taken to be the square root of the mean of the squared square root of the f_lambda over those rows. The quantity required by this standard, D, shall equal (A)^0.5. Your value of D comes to 2.948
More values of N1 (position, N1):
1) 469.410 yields 5494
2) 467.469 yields 5139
